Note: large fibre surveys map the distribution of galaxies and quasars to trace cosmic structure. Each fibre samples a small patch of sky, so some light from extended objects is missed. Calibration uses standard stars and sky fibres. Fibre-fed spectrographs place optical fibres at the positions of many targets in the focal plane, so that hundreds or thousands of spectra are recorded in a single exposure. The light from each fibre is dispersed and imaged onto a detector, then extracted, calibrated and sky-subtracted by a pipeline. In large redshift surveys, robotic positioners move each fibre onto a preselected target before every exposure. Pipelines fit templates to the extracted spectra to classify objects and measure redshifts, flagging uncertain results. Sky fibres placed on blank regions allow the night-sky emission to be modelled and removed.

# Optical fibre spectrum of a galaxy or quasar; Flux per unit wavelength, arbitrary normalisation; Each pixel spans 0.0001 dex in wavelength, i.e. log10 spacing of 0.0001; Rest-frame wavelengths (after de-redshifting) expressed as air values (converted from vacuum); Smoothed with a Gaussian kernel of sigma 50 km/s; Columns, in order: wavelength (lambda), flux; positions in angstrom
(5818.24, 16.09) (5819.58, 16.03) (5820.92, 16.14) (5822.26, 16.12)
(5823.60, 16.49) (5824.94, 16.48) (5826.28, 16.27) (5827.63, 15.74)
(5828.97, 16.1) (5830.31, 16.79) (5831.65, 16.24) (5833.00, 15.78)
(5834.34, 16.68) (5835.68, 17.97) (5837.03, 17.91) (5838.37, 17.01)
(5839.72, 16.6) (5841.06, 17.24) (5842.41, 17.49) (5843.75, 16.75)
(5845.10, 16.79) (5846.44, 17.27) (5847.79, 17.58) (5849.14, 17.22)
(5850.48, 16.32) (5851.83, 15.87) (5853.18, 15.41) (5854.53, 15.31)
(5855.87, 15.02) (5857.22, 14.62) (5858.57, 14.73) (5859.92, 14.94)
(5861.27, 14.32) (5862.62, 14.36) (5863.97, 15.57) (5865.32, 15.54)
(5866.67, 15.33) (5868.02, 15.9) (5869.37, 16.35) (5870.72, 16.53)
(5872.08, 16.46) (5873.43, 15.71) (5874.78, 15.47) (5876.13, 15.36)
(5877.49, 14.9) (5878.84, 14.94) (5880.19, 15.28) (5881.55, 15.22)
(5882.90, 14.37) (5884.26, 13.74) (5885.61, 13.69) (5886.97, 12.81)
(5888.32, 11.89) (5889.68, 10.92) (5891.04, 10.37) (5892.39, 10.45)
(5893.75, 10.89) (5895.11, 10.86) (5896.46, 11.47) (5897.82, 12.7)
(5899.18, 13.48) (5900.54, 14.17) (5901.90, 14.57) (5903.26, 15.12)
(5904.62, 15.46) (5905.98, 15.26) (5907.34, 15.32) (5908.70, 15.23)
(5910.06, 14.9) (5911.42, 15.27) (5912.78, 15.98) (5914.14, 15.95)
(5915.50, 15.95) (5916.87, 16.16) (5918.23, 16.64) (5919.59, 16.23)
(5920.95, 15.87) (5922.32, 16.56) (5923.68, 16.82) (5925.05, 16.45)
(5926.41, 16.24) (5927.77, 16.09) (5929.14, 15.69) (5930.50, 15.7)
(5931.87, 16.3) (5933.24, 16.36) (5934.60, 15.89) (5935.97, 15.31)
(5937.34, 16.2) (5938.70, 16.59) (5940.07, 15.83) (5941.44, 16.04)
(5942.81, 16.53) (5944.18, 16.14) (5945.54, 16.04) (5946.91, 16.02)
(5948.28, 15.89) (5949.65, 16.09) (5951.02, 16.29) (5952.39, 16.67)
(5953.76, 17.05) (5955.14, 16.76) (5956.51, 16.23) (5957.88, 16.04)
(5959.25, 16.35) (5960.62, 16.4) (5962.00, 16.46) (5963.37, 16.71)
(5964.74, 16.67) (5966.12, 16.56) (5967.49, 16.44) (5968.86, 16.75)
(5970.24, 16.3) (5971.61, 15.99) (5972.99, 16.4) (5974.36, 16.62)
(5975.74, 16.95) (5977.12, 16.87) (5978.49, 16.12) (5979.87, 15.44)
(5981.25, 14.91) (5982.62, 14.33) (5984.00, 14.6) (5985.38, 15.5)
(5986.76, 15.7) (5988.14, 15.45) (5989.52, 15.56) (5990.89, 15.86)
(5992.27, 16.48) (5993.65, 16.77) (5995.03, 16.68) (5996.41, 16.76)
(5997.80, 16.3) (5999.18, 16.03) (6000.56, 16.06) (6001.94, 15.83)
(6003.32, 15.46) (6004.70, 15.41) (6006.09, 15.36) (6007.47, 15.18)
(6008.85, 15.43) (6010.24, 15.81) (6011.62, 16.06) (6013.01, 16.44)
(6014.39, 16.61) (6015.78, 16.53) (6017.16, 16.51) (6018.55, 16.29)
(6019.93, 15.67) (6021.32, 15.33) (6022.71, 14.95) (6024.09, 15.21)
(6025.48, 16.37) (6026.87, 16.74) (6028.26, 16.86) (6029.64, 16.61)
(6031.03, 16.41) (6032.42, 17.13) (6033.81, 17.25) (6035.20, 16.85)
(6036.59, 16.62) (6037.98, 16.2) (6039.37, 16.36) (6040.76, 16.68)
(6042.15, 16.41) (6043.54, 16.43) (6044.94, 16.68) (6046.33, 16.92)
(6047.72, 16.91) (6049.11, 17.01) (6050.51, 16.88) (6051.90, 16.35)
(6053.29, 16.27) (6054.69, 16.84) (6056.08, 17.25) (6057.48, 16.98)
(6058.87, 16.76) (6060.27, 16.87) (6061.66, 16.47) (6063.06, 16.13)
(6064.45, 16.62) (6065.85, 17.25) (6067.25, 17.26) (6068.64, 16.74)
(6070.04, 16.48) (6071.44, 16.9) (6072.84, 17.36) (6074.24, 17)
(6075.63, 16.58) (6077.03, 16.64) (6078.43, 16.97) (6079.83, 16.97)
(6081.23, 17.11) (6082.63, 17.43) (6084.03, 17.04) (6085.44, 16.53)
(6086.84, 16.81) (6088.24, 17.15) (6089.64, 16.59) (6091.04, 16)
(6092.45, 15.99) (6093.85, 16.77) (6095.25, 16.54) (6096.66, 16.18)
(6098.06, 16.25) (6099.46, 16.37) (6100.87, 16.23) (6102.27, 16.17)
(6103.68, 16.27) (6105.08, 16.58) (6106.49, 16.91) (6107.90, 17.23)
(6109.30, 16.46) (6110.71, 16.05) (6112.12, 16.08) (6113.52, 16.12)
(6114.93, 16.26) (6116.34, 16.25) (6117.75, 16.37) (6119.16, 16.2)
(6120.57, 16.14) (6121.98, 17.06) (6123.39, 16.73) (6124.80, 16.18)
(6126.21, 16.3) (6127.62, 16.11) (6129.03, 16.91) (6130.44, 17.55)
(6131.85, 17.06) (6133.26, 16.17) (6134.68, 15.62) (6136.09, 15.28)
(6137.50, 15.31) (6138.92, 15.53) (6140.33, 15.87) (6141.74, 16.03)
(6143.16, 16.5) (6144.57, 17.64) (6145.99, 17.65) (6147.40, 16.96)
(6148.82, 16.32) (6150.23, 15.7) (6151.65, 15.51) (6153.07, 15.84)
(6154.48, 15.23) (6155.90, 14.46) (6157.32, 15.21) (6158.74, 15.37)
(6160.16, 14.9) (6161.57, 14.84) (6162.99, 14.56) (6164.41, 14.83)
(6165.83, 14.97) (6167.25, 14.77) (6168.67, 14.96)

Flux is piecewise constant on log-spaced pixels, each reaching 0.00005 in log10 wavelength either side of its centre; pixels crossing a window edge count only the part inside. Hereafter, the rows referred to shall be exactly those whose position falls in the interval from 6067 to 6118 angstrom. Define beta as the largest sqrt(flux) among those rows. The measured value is 4.17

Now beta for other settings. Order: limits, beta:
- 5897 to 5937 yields 4.10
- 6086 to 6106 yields 4.14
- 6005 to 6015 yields 4.08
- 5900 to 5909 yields 3.93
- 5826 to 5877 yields 4.24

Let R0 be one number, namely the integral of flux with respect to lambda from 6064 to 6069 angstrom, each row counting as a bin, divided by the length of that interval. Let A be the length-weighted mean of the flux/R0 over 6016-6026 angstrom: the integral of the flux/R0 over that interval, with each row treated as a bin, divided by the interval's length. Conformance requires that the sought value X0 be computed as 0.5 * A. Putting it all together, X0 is 0.464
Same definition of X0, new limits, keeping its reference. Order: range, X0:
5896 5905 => 0.407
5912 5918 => 0.472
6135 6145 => 0.470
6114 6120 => 0.478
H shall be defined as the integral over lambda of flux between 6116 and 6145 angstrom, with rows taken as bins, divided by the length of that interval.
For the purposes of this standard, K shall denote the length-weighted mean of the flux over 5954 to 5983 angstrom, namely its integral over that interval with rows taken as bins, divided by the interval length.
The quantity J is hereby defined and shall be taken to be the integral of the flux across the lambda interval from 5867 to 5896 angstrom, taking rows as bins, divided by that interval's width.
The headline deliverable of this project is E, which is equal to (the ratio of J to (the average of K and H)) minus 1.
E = -0.15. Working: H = 16.3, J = 13.9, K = 16.28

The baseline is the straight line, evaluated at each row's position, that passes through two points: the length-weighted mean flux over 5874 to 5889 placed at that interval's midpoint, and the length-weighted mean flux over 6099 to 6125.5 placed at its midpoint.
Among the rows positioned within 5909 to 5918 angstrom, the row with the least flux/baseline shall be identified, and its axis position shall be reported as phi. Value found 5910.06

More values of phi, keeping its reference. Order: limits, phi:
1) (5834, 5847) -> 5839.72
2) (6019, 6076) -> 6022.71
